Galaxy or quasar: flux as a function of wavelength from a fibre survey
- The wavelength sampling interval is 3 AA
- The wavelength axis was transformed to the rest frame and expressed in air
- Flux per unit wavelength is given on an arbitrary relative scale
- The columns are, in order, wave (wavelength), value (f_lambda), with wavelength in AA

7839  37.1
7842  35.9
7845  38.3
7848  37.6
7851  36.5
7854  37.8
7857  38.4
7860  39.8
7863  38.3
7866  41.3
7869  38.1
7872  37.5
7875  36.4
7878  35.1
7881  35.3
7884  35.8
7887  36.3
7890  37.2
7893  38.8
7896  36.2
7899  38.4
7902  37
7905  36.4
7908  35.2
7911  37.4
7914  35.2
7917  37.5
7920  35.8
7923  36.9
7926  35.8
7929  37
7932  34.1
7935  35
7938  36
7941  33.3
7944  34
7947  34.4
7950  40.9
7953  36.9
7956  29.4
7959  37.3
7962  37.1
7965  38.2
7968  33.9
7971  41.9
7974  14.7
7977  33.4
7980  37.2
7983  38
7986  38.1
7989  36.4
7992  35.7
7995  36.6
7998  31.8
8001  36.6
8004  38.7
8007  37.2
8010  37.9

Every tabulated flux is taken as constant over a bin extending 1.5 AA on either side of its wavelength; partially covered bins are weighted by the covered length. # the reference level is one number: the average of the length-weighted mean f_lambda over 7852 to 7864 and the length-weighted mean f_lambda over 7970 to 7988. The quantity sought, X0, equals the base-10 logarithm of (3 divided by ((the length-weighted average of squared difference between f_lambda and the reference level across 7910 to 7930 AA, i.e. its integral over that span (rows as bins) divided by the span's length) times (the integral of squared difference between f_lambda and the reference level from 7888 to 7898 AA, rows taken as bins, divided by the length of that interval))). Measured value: 0.1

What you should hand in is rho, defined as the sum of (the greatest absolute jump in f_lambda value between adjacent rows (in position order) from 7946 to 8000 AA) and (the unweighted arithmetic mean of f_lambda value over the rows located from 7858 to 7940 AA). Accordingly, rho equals 64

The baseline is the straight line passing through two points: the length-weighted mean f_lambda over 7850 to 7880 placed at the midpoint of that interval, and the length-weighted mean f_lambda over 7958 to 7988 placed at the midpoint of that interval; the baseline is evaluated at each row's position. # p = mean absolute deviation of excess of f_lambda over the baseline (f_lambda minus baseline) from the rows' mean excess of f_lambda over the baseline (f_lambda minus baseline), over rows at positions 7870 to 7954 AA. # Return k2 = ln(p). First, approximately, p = 1.21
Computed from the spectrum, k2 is 0.2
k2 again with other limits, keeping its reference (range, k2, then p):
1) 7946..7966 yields 1.0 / 2.59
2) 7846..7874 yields 0.0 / 1.01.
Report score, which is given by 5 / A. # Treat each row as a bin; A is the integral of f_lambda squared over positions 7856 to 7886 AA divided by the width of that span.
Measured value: 0.0035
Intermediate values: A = 1415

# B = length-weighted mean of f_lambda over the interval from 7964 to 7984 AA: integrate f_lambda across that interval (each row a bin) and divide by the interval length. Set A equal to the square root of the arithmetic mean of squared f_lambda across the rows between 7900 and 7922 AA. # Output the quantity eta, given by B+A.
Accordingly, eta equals 70.1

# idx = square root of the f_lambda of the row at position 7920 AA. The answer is 5.98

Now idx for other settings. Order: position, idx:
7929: 6.08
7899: 6.20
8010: 6.16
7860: 6.31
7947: 5.87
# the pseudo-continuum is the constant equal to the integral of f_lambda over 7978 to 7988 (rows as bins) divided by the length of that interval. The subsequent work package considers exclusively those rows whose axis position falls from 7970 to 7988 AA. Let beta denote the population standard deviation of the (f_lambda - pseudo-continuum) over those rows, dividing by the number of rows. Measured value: 8.9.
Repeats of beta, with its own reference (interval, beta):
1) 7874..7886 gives 0.5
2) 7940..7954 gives 2.8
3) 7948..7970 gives 3.4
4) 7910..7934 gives 1.1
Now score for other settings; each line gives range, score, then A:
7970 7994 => 0.0040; 1237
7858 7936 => 0.0037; 1361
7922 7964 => 0.0039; 1273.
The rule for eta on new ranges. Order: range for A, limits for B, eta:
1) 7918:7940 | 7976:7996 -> 72.4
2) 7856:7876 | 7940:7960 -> 73.7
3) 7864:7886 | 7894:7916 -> 73.7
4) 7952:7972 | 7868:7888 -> 72.9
